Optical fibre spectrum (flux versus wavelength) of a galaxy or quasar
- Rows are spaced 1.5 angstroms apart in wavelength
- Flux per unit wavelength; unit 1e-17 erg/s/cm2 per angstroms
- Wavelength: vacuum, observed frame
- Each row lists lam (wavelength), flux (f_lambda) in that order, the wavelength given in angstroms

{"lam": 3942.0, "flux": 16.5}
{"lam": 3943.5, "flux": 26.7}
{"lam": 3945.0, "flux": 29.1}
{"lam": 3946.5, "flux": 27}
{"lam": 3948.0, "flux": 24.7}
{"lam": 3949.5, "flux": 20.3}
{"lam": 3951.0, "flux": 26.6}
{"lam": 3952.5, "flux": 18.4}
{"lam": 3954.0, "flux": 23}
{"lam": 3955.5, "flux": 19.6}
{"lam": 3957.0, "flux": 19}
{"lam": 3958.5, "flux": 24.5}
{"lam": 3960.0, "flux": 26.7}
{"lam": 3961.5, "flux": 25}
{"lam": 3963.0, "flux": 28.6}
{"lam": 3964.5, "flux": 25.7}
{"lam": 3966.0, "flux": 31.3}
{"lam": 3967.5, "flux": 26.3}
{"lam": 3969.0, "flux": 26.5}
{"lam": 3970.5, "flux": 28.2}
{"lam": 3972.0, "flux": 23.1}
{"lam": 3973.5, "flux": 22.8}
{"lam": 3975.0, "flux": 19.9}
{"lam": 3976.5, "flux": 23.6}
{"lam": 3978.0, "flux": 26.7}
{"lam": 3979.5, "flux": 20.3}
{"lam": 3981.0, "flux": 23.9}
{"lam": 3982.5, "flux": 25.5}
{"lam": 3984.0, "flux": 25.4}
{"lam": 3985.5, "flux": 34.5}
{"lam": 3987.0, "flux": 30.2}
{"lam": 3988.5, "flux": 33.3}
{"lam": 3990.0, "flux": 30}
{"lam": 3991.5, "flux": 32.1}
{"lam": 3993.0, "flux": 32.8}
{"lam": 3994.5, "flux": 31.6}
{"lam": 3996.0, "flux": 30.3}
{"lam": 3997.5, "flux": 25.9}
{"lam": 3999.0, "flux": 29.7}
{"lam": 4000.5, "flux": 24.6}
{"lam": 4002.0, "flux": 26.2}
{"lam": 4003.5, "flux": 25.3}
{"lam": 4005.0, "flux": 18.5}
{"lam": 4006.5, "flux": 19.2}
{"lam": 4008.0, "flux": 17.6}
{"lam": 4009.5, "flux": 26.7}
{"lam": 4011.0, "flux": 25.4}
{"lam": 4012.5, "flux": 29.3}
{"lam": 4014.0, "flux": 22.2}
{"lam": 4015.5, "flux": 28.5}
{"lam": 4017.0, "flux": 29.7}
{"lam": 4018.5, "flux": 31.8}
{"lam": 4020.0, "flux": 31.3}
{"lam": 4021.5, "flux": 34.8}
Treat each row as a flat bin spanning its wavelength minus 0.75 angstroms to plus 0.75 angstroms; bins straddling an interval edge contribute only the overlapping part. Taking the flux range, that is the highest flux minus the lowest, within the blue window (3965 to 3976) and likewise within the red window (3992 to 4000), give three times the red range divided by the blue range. 1.8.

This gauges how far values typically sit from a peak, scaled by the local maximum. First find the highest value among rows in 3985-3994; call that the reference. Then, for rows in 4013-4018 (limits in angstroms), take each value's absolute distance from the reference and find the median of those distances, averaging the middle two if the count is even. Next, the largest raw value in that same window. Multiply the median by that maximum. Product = 178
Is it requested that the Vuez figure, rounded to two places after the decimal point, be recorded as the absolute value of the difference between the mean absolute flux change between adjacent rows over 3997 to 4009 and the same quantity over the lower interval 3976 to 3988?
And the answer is 1.10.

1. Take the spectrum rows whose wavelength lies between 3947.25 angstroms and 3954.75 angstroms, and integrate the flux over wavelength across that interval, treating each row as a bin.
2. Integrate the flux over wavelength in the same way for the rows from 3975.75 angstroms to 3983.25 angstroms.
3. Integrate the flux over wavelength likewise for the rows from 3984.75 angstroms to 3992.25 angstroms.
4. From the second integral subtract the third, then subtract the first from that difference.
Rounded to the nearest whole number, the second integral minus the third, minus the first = -230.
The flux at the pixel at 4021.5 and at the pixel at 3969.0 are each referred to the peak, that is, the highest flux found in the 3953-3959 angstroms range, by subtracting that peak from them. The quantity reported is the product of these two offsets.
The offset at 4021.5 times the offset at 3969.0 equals 21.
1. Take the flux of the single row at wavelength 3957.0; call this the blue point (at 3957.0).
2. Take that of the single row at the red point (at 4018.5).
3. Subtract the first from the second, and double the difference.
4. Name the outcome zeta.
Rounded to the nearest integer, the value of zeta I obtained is 26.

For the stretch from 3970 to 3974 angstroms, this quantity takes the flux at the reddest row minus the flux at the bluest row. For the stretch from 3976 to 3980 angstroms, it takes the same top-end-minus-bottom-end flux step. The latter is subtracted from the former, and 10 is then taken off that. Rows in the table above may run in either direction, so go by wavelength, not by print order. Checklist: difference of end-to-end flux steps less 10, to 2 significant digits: -12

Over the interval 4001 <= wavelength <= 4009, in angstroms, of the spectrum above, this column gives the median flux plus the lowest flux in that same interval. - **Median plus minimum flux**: 37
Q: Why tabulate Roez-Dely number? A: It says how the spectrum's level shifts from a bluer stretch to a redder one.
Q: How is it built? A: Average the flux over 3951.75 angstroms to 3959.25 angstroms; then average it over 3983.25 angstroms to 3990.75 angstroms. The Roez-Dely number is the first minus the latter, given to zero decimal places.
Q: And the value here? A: -10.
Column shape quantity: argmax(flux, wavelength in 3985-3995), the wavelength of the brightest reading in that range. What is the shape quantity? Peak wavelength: 3985.5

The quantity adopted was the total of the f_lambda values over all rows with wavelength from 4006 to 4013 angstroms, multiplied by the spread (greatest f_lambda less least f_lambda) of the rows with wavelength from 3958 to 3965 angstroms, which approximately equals 485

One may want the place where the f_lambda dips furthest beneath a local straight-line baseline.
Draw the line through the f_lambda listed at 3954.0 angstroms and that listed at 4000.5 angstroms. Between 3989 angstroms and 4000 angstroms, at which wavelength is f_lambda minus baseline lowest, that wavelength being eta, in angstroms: 3997.5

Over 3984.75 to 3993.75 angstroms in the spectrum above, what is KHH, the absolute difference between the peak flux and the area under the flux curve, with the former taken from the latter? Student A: 255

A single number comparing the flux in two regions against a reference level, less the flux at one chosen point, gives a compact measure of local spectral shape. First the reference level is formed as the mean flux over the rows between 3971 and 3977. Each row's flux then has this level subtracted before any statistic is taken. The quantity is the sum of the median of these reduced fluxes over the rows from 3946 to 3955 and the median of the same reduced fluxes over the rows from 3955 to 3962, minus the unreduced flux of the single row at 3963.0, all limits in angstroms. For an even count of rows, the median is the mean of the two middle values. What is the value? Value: -25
